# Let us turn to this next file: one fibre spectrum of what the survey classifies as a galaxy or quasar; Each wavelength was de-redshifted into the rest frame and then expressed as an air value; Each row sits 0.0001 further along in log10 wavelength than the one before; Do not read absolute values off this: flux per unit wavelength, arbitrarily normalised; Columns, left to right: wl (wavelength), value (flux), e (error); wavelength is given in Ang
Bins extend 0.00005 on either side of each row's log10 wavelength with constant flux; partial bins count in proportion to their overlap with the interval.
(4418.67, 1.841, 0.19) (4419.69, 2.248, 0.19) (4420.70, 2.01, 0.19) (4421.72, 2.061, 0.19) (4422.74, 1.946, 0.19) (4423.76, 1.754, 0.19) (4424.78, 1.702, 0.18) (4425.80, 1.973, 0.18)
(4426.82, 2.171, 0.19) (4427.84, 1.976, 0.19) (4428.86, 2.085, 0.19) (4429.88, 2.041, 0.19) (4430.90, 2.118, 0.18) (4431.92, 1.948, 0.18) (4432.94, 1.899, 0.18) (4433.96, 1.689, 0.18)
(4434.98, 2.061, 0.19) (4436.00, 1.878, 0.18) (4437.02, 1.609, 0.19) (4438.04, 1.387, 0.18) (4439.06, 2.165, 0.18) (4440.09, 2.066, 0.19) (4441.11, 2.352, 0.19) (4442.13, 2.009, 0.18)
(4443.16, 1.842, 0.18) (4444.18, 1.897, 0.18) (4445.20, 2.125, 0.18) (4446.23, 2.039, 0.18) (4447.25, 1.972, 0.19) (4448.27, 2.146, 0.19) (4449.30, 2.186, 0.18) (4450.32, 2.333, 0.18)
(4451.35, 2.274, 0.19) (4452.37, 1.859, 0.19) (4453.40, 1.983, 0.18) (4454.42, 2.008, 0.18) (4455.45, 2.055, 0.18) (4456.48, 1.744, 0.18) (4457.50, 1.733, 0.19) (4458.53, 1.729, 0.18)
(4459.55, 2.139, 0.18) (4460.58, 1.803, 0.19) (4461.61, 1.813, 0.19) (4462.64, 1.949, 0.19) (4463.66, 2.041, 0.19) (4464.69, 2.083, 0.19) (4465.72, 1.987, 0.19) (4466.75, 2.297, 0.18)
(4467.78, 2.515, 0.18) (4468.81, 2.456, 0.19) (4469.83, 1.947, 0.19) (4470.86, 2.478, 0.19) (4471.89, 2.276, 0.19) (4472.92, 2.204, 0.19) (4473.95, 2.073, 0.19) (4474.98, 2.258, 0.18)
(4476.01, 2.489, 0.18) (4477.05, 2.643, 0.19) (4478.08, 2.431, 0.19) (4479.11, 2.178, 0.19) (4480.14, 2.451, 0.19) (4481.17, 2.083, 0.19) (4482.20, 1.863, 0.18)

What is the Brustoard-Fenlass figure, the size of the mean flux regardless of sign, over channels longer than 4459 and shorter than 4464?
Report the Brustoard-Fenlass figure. 1.95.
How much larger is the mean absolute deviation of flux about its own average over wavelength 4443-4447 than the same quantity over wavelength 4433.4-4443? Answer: -0.14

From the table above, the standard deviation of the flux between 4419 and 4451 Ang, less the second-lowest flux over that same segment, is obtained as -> -1.40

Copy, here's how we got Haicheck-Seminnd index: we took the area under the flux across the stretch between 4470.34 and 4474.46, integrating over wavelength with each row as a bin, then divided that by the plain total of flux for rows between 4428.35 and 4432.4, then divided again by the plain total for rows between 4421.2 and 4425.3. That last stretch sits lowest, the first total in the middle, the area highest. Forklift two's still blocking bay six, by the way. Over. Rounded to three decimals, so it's 0.152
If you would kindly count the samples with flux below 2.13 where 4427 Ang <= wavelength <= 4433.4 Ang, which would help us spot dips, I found 6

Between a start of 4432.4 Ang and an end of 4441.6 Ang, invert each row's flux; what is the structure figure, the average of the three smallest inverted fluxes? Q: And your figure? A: 0.457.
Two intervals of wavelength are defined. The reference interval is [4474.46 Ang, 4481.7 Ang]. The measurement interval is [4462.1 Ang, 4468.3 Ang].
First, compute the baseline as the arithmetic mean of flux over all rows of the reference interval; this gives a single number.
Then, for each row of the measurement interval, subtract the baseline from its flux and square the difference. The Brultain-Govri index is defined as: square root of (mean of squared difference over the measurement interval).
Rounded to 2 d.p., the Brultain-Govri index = 0.29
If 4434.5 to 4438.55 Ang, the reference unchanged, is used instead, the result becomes 0.68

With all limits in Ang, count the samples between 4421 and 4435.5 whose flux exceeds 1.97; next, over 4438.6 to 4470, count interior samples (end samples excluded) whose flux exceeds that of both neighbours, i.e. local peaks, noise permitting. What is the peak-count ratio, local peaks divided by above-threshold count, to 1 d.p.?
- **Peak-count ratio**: 0.9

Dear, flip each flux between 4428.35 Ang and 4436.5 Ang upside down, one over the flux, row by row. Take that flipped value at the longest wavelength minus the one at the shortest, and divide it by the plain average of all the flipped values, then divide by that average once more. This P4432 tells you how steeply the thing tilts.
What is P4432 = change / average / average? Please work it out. 0.2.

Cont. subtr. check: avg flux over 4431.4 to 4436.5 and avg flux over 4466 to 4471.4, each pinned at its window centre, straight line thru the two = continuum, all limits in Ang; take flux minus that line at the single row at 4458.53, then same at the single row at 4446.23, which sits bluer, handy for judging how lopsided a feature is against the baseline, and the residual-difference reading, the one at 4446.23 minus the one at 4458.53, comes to 0.5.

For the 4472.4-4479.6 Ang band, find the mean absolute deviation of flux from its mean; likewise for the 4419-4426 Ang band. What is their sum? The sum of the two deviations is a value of 0.301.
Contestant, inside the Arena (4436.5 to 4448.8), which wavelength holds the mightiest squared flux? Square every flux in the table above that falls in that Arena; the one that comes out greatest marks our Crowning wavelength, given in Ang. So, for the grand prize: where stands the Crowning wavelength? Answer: 4441.11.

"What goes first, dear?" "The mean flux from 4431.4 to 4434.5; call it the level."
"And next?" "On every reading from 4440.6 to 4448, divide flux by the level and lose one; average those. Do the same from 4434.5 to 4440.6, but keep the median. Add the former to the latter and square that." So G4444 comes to 0.03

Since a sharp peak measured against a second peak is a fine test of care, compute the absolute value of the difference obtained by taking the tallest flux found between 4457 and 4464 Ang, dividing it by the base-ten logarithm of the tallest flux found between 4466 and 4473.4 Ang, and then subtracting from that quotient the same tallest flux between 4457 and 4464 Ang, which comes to 3.20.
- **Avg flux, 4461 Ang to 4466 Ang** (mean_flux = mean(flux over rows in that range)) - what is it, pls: 1.97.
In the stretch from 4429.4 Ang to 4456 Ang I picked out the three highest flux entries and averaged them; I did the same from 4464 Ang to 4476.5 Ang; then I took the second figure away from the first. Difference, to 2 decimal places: -0.17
